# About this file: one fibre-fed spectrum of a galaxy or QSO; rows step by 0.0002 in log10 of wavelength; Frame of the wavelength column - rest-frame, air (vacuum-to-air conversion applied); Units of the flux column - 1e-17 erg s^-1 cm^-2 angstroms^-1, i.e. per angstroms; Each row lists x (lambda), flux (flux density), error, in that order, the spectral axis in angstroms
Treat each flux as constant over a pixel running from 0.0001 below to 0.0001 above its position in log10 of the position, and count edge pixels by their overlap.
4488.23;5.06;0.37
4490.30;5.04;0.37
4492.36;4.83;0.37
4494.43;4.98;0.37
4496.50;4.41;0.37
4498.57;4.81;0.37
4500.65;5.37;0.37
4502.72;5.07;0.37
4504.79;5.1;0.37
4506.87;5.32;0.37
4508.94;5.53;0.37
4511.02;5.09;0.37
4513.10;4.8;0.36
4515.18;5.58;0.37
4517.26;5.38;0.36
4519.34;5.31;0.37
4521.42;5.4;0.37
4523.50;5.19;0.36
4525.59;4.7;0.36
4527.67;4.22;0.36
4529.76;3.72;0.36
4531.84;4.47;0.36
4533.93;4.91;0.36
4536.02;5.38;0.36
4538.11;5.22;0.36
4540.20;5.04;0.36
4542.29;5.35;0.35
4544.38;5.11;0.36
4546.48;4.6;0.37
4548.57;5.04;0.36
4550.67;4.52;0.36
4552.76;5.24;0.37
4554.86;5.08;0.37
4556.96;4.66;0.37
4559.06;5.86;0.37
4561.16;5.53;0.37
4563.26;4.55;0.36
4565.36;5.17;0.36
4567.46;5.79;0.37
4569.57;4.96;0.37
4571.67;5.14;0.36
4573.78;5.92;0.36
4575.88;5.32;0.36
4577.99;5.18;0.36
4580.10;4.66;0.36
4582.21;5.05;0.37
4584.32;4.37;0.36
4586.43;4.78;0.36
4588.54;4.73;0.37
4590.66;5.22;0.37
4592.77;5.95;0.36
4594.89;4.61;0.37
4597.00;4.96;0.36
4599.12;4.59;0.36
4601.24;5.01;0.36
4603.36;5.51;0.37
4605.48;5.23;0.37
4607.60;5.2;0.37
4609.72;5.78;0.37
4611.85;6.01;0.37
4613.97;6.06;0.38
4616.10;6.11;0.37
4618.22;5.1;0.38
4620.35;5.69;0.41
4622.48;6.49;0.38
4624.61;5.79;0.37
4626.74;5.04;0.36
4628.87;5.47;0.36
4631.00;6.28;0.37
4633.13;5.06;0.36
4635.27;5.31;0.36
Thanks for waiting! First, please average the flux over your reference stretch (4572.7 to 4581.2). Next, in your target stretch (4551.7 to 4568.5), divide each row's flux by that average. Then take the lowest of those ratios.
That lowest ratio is 0.86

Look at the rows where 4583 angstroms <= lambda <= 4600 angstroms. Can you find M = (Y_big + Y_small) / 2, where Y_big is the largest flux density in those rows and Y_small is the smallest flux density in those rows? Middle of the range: 5.16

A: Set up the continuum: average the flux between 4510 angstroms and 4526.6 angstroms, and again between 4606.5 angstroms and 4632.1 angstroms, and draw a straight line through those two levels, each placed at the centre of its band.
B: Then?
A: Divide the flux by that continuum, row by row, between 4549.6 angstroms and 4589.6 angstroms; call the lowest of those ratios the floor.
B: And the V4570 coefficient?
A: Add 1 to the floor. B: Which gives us 1.79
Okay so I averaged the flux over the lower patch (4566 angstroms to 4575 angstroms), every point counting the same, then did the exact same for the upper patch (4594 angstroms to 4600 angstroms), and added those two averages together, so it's 10.17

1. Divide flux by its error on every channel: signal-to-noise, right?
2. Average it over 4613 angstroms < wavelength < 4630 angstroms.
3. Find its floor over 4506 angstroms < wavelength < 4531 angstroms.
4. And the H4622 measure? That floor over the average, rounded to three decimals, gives 0.679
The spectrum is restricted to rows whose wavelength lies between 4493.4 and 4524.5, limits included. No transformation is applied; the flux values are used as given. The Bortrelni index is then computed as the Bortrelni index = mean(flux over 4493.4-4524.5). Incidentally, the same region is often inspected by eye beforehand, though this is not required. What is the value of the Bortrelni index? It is 5.16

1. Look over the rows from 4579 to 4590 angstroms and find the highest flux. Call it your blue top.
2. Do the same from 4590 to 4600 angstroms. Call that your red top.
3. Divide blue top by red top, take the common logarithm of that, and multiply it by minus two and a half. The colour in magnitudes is 0.18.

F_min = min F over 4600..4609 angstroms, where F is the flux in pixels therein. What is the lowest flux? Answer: 5.01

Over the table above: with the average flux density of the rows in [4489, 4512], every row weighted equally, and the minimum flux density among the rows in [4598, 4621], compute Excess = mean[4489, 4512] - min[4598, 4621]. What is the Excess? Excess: 0.5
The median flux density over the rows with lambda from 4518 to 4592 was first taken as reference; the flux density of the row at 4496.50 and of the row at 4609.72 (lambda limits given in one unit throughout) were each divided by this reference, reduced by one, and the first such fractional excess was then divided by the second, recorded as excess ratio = -1.0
